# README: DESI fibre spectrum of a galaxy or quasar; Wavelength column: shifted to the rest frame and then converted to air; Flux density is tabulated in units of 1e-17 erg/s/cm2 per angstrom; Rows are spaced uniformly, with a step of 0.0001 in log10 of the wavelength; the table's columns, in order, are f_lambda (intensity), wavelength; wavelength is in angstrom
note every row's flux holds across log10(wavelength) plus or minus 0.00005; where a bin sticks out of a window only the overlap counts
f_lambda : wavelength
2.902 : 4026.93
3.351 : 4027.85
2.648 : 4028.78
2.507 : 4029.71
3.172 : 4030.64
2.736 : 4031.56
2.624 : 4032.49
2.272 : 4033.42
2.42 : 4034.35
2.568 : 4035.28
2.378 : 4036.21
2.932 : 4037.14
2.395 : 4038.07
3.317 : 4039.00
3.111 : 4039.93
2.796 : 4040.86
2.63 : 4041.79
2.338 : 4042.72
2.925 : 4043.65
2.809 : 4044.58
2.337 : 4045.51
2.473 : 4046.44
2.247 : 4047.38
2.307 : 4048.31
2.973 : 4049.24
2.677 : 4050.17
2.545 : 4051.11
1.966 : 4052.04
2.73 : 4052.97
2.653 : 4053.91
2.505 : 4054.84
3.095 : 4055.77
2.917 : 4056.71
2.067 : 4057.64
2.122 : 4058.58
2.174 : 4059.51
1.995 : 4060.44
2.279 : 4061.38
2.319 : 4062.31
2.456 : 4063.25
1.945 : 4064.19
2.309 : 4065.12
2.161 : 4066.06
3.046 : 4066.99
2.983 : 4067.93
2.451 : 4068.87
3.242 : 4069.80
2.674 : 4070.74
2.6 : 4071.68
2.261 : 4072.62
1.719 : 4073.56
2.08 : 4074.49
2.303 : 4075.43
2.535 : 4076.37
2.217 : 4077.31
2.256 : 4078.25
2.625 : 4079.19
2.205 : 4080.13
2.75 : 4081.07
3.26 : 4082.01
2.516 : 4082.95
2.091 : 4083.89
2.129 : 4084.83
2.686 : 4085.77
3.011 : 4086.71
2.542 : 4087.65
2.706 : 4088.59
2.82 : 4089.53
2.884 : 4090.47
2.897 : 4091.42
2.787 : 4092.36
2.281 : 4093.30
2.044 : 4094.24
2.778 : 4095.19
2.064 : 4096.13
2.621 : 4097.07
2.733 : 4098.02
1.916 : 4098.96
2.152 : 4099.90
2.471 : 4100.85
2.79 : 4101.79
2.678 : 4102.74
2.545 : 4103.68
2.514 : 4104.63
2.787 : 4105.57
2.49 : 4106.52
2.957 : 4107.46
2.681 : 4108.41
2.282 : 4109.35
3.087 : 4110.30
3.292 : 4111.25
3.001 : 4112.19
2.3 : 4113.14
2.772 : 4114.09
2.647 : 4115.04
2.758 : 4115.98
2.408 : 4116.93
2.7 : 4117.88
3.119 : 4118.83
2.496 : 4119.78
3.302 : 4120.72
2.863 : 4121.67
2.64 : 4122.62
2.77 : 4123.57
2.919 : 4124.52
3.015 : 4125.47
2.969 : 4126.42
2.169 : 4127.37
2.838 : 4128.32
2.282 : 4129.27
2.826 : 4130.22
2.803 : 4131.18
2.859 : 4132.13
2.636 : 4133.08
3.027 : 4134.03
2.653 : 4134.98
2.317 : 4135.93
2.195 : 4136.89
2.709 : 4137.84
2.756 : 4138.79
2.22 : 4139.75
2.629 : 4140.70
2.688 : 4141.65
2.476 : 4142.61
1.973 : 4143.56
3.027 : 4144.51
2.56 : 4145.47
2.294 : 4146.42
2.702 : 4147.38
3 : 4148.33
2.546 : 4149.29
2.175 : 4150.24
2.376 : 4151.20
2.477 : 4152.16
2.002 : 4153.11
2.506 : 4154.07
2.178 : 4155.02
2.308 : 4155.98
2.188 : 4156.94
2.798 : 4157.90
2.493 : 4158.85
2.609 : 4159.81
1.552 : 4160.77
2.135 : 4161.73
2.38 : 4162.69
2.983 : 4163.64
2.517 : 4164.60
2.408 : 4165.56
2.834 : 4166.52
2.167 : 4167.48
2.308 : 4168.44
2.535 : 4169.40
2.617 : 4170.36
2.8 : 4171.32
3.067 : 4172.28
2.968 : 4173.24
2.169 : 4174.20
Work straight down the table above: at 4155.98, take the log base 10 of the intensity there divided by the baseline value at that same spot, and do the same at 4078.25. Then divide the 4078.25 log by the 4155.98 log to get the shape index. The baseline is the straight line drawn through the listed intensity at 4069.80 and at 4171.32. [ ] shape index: 1.6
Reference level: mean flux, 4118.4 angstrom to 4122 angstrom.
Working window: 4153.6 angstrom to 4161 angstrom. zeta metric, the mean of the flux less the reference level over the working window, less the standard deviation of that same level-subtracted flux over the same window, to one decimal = -1.0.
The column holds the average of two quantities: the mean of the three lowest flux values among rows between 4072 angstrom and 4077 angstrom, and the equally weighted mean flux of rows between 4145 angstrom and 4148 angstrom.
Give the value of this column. 2.3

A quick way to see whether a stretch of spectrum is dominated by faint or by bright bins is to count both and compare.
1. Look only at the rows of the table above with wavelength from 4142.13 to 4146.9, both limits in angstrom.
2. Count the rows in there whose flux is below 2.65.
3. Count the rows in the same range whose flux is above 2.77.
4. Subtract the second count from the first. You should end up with 3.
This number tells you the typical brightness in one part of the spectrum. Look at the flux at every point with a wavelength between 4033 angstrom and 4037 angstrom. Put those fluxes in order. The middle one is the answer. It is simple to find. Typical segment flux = 2.4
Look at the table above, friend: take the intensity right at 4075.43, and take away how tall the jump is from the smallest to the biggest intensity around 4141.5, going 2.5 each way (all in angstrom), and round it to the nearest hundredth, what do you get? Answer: 1.59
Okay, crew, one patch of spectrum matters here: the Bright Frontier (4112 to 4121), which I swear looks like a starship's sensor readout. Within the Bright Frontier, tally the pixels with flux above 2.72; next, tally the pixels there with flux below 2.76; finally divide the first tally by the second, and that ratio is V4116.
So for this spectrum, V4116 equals 0.83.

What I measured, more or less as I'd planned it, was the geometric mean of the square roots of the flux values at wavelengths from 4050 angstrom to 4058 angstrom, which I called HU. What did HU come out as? 1.596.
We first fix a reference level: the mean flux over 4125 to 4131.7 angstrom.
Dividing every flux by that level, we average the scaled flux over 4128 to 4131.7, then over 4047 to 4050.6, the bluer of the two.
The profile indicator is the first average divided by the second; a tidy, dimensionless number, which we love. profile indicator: 1.05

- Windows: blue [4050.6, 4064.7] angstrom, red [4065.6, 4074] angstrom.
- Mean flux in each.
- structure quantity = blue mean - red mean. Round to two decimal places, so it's -0.19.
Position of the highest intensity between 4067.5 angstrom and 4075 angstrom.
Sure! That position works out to 4069.80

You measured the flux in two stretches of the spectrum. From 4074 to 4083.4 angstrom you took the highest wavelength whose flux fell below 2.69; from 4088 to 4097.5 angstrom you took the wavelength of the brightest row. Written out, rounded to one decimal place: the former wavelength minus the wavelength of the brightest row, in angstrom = -8.5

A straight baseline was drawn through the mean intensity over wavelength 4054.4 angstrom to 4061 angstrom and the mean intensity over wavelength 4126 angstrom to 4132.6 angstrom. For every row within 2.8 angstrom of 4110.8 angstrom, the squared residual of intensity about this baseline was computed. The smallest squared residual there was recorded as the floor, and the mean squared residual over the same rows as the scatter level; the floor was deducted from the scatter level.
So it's 0.17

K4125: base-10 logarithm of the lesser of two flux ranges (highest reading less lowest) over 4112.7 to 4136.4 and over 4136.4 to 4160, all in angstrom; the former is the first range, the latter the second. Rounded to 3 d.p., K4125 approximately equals 0.023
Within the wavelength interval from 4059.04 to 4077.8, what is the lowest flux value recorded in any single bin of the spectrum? 1.719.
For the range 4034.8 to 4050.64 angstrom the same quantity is 2.247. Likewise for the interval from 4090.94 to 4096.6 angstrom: 2.044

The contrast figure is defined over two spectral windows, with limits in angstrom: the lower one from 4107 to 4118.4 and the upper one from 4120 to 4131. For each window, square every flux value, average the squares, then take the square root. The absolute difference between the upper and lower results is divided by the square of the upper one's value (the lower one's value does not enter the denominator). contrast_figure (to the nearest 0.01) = 0.01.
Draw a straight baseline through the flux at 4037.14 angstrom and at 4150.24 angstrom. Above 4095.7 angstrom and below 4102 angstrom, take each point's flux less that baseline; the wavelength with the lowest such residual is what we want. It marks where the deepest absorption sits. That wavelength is 4098.96 angstrom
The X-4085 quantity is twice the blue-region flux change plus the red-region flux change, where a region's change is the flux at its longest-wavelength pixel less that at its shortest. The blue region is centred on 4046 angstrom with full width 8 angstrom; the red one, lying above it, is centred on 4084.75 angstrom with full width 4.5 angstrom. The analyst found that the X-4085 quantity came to 1.8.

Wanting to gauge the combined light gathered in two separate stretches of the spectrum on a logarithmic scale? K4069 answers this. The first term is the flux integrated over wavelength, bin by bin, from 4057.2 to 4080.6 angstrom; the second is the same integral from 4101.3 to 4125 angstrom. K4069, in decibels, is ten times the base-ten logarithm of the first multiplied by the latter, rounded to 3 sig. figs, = 35.6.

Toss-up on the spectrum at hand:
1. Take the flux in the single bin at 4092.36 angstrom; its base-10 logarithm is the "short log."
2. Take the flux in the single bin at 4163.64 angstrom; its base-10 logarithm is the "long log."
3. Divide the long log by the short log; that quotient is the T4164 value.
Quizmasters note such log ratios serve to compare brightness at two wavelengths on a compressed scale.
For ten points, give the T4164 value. 1.07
